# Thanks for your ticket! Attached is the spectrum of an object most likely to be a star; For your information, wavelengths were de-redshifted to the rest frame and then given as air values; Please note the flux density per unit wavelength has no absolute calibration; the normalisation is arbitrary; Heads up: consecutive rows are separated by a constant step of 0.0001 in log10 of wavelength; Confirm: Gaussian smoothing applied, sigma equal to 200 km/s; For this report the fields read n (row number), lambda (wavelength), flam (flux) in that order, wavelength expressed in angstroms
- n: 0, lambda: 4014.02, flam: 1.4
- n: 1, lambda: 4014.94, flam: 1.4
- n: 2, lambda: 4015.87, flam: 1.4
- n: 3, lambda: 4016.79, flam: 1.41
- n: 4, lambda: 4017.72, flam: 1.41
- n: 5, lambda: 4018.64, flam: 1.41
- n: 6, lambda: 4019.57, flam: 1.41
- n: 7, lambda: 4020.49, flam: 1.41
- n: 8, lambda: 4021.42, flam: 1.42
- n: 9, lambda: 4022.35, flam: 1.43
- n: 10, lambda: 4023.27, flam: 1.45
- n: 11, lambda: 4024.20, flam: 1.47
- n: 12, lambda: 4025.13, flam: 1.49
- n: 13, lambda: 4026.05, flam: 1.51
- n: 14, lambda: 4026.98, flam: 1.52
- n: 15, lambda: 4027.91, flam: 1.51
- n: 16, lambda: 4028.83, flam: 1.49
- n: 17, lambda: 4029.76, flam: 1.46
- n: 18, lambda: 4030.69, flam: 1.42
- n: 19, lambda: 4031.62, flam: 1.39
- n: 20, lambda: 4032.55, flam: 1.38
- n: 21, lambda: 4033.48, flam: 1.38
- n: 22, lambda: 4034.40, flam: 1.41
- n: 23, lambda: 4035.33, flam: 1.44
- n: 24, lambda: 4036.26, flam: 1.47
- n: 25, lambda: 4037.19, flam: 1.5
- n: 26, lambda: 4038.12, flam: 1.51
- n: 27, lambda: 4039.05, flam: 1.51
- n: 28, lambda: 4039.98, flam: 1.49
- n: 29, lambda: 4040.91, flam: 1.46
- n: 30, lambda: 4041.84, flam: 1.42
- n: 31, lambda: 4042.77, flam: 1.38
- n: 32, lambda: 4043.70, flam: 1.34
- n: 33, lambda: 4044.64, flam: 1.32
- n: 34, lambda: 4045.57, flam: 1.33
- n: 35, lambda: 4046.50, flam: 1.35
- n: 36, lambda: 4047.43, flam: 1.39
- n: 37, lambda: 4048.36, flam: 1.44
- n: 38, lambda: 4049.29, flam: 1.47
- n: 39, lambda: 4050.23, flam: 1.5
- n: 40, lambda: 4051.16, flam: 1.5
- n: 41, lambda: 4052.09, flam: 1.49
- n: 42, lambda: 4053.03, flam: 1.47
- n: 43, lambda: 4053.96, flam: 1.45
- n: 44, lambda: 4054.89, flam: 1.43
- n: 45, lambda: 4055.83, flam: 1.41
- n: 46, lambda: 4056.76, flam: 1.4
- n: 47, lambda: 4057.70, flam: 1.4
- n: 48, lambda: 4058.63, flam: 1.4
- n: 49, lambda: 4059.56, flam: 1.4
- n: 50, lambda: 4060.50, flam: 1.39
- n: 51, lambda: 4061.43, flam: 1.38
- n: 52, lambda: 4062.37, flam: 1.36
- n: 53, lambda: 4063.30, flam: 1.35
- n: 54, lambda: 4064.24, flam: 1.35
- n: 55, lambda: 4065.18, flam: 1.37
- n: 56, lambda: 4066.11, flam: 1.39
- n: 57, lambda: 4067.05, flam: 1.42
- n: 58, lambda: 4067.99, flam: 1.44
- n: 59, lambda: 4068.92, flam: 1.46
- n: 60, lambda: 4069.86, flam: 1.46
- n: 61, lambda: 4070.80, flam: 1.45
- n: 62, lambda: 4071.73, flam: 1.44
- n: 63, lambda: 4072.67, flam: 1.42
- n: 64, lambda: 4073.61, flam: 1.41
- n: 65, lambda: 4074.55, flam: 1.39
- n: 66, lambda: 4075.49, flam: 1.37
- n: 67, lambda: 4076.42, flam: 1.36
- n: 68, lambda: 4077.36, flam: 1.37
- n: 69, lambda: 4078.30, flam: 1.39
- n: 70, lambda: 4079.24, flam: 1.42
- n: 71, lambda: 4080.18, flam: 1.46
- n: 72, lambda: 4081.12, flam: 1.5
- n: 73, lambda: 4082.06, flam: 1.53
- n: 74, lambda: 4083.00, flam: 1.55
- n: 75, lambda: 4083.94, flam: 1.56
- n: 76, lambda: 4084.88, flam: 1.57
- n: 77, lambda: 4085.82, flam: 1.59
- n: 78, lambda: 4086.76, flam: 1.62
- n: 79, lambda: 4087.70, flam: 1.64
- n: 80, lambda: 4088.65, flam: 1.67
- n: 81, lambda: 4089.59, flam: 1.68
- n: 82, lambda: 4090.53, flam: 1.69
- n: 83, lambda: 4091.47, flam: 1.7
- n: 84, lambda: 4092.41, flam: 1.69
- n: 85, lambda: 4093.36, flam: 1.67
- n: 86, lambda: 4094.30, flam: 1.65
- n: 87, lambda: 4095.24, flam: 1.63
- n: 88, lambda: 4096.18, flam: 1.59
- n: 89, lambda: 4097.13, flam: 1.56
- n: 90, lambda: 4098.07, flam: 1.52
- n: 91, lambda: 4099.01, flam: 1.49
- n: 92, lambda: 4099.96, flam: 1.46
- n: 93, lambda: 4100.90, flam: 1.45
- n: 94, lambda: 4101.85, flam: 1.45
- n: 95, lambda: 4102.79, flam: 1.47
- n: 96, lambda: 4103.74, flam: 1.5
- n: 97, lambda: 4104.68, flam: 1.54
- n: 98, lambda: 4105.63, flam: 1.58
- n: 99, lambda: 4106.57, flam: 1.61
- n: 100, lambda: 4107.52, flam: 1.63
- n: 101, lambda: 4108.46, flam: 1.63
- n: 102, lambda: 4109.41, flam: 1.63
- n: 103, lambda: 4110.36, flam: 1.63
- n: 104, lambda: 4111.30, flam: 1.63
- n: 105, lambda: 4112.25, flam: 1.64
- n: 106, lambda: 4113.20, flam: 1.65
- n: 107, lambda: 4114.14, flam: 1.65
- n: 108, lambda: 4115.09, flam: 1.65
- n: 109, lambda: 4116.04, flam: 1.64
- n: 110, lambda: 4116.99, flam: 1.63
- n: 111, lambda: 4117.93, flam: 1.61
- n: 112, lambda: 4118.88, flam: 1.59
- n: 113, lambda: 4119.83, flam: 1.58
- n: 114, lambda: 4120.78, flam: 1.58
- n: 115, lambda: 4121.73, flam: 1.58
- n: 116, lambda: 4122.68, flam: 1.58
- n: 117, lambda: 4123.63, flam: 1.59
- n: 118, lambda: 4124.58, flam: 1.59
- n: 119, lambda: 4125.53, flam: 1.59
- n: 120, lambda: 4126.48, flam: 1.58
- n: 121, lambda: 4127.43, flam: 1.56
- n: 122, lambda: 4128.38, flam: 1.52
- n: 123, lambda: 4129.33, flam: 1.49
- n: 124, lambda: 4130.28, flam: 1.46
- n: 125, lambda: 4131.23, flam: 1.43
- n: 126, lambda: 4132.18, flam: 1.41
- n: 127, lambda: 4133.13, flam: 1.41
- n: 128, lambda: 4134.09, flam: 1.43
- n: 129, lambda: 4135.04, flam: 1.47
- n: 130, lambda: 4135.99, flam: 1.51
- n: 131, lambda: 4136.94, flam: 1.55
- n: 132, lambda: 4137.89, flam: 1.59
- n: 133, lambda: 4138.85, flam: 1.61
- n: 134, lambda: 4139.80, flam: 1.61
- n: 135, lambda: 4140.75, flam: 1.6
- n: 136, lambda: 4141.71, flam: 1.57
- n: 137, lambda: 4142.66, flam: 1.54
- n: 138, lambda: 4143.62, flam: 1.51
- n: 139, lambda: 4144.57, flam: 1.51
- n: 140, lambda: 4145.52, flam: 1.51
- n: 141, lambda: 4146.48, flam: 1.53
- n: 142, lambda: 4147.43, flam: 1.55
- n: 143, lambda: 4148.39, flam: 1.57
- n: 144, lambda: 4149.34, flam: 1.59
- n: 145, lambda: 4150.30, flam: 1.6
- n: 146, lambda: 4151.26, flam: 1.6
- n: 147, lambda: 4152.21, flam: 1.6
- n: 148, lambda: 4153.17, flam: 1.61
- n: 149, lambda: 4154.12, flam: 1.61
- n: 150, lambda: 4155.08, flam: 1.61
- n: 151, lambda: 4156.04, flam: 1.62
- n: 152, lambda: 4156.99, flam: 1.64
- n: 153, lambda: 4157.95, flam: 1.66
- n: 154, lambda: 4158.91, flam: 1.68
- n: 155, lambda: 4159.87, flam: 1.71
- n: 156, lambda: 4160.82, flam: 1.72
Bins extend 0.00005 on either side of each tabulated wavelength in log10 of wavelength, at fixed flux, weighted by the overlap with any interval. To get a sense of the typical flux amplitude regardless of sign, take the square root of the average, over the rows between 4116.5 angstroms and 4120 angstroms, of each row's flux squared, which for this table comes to 1.60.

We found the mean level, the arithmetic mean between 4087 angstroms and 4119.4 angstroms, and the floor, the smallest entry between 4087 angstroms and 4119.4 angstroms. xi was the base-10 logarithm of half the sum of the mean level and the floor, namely 0.18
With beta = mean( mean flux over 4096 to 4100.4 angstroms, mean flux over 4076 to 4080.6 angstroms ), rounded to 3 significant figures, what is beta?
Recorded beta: 1.46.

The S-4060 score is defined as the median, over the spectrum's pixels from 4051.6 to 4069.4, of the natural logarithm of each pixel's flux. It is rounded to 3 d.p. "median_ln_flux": 0.336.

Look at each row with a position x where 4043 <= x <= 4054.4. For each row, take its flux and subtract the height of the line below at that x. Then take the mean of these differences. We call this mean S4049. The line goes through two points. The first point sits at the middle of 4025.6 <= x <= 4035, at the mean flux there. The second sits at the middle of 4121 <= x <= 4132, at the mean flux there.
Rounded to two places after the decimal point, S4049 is -0.04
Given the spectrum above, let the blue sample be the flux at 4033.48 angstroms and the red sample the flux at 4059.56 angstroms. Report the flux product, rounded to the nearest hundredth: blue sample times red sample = 1.93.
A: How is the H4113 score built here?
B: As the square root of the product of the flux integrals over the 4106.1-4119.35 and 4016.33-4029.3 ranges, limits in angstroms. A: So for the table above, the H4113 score 20.2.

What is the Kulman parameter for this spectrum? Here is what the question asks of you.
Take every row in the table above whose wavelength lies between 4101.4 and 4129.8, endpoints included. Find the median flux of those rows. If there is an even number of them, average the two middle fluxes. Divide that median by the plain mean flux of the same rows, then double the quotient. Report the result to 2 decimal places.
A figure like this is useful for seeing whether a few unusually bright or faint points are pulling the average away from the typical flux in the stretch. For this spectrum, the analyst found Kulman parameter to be 2.00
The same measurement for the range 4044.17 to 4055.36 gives 2.02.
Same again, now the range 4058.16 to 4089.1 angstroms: 1.96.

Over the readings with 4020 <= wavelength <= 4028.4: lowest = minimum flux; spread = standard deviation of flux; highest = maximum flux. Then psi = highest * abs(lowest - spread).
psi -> 2.08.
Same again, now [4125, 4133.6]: 2.13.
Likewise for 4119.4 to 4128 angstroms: 2.47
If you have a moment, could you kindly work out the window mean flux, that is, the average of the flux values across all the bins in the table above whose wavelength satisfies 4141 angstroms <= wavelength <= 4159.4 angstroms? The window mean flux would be 1.58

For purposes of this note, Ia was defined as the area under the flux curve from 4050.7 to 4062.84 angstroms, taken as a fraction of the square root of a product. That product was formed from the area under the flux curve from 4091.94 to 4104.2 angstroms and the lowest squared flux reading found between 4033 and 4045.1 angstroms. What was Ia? 3.00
